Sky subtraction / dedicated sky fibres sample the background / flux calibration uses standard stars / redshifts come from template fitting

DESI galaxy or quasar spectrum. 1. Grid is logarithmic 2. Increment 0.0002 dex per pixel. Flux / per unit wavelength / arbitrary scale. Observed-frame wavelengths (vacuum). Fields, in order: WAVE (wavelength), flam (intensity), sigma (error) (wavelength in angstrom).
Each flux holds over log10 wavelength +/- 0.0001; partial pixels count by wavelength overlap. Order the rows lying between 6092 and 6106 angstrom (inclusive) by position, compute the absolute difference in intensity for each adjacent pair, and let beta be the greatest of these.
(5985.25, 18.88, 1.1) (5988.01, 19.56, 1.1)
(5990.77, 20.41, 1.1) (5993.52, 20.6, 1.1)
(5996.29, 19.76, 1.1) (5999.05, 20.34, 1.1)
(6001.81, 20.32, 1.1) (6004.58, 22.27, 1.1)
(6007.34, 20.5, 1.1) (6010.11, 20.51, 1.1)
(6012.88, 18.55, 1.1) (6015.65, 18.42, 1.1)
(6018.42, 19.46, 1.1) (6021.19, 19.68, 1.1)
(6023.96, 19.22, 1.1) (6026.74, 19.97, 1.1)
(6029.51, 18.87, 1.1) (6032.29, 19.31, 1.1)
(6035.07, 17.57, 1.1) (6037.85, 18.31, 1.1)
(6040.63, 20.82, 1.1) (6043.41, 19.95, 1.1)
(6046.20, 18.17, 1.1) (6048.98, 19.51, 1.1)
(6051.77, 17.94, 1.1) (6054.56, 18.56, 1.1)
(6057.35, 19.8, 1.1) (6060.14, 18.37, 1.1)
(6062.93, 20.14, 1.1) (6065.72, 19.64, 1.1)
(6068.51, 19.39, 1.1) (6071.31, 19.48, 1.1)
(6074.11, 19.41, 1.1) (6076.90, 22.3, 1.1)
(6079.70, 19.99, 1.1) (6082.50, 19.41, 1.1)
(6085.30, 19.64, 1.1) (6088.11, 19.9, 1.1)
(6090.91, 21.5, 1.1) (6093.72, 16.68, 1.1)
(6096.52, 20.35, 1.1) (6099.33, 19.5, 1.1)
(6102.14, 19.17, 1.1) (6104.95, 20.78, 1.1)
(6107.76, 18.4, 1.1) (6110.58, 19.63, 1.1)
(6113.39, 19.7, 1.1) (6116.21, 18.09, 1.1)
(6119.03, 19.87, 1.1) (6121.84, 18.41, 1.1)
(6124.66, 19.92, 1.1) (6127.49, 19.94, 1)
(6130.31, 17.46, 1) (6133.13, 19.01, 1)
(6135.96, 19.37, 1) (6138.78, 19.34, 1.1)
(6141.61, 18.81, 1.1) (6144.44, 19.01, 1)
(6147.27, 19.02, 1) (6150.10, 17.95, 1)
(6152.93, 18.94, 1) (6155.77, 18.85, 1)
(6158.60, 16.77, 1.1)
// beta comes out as 3.7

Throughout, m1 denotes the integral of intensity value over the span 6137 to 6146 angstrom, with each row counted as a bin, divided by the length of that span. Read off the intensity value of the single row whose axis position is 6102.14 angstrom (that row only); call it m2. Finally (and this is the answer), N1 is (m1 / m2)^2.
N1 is 0.99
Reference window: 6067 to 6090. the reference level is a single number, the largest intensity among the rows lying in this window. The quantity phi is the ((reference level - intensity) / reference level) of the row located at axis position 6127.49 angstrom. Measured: 0.11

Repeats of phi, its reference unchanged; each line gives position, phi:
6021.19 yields 0.12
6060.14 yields 0.18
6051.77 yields 0.20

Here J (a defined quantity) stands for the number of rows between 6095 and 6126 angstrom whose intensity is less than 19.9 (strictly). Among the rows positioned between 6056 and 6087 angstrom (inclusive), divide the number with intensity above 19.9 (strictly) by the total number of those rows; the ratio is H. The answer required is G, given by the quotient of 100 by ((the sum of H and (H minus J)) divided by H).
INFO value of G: -4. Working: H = 0.27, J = 8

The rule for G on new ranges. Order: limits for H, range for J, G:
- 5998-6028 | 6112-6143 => -7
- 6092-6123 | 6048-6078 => -2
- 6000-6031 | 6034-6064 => -6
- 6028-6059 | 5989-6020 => -5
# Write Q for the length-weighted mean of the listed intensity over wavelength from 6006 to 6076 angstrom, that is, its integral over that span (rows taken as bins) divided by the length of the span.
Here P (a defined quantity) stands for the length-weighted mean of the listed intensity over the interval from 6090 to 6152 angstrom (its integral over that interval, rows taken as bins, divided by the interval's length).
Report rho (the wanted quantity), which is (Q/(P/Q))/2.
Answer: 9.70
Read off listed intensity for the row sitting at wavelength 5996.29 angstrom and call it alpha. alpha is 19.76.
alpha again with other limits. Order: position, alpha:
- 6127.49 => 19.94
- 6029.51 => 18.87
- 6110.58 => 19.63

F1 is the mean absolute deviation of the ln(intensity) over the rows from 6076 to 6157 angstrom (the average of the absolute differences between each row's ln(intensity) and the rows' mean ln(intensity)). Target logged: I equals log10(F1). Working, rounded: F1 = 0.042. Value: -1.38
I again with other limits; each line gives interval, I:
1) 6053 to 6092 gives -1.48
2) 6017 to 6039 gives -1.50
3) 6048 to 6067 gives -1.42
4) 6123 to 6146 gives -1.55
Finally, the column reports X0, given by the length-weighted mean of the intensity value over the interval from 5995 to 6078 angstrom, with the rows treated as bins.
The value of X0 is 19.5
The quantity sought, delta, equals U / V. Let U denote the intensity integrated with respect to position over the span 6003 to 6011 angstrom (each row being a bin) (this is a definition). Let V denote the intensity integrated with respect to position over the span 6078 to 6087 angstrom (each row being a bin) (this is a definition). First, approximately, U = 169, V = 178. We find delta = 0.95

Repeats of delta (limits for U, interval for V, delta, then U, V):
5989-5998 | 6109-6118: 1.06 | 182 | 172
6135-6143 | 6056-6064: 0.99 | 153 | 155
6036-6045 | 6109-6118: 1.02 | 176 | 172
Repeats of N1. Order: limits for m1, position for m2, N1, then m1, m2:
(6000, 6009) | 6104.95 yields 1.02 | 21.0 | 20.78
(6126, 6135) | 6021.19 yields 0.91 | 18.8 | 19.68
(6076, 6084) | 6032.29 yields 1.12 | 20.4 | 19.31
